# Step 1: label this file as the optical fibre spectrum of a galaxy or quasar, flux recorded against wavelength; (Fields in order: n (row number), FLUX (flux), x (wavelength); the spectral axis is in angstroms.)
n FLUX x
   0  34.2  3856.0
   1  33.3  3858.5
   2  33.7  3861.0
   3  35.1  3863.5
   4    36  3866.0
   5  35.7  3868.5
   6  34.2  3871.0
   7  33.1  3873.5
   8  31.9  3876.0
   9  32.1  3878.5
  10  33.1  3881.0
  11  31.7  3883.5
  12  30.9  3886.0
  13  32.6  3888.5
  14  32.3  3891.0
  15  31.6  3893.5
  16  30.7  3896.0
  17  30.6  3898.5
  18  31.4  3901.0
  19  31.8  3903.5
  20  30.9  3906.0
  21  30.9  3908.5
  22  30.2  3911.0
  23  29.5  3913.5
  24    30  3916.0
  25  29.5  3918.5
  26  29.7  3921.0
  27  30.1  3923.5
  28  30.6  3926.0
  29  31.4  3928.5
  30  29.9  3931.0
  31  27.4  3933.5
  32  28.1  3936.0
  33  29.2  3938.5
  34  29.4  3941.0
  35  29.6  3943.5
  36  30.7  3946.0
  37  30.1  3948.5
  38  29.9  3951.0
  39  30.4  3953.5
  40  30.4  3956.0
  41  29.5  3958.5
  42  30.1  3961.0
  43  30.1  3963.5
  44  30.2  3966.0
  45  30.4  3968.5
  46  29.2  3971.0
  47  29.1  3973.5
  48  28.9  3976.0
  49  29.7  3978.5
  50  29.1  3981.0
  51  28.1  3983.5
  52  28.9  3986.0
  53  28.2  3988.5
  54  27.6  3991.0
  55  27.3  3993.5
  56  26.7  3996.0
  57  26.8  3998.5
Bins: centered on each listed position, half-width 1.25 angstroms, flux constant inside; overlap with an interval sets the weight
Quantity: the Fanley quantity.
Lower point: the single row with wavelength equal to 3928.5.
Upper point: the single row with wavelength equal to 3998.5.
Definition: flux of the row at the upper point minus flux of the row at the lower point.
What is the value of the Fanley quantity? -4.6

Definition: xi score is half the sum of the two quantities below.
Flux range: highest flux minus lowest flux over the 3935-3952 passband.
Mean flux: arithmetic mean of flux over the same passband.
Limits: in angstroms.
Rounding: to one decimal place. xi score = 16.1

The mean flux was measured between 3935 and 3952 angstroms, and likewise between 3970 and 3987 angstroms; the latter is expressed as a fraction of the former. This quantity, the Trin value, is 0.98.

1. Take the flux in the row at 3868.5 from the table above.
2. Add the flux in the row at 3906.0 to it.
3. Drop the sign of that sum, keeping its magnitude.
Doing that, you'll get 66.6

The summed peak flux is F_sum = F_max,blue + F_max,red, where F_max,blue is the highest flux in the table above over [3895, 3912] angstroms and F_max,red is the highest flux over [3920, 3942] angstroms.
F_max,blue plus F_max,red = 63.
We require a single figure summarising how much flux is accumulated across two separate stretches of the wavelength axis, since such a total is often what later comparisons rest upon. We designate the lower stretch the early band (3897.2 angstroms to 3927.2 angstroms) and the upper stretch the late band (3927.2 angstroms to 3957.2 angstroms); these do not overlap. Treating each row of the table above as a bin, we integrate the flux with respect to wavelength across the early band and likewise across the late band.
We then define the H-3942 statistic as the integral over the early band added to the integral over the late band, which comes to 1804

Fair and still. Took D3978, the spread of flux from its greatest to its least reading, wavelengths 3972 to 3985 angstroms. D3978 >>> 1.6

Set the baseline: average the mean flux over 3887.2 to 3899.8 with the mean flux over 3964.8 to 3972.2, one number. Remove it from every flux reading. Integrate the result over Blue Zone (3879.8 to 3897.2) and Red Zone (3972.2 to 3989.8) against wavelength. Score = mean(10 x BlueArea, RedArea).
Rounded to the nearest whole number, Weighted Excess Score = 79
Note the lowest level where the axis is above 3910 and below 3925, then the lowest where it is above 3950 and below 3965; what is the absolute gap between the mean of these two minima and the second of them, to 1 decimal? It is 0.0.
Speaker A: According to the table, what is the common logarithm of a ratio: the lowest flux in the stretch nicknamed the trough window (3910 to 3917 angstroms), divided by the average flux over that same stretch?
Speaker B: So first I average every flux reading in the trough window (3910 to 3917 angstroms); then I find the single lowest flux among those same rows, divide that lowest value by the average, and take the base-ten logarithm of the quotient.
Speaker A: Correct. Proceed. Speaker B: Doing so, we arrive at -0.006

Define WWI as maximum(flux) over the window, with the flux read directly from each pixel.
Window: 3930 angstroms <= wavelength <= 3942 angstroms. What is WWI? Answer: 29.9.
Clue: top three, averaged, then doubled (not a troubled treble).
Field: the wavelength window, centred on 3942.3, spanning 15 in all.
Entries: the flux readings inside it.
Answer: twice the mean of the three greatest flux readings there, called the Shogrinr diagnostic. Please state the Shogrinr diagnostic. 60.3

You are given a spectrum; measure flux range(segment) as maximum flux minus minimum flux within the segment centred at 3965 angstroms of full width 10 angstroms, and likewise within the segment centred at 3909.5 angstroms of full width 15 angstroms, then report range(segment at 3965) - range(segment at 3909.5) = -2.0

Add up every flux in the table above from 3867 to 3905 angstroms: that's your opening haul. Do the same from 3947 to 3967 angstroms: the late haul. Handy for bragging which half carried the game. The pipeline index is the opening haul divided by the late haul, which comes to 2.0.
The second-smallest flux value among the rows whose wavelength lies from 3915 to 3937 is 28.1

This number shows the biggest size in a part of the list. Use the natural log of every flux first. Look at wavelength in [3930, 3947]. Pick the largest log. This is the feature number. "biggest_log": 3.42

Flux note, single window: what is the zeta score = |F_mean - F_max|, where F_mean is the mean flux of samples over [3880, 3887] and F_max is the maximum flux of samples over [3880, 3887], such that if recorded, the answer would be 1.2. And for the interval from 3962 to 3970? 0.2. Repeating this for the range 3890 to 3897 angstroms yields 0.8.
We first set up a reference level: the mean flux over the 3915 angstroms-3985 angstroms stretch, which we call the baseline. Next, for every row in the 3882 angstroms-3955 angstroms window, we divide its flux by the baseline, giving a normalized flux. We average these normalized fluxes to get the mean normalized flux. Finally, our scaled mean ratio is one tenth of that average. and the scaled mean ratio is 0.102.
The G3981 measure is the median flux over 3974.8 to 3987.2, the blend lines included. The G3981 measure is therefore 28.9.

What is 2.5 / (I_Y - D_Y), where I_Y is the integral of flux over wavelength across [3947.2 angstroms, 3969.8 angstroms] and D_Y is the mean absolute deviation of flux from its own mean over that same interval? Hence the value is 0.0037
